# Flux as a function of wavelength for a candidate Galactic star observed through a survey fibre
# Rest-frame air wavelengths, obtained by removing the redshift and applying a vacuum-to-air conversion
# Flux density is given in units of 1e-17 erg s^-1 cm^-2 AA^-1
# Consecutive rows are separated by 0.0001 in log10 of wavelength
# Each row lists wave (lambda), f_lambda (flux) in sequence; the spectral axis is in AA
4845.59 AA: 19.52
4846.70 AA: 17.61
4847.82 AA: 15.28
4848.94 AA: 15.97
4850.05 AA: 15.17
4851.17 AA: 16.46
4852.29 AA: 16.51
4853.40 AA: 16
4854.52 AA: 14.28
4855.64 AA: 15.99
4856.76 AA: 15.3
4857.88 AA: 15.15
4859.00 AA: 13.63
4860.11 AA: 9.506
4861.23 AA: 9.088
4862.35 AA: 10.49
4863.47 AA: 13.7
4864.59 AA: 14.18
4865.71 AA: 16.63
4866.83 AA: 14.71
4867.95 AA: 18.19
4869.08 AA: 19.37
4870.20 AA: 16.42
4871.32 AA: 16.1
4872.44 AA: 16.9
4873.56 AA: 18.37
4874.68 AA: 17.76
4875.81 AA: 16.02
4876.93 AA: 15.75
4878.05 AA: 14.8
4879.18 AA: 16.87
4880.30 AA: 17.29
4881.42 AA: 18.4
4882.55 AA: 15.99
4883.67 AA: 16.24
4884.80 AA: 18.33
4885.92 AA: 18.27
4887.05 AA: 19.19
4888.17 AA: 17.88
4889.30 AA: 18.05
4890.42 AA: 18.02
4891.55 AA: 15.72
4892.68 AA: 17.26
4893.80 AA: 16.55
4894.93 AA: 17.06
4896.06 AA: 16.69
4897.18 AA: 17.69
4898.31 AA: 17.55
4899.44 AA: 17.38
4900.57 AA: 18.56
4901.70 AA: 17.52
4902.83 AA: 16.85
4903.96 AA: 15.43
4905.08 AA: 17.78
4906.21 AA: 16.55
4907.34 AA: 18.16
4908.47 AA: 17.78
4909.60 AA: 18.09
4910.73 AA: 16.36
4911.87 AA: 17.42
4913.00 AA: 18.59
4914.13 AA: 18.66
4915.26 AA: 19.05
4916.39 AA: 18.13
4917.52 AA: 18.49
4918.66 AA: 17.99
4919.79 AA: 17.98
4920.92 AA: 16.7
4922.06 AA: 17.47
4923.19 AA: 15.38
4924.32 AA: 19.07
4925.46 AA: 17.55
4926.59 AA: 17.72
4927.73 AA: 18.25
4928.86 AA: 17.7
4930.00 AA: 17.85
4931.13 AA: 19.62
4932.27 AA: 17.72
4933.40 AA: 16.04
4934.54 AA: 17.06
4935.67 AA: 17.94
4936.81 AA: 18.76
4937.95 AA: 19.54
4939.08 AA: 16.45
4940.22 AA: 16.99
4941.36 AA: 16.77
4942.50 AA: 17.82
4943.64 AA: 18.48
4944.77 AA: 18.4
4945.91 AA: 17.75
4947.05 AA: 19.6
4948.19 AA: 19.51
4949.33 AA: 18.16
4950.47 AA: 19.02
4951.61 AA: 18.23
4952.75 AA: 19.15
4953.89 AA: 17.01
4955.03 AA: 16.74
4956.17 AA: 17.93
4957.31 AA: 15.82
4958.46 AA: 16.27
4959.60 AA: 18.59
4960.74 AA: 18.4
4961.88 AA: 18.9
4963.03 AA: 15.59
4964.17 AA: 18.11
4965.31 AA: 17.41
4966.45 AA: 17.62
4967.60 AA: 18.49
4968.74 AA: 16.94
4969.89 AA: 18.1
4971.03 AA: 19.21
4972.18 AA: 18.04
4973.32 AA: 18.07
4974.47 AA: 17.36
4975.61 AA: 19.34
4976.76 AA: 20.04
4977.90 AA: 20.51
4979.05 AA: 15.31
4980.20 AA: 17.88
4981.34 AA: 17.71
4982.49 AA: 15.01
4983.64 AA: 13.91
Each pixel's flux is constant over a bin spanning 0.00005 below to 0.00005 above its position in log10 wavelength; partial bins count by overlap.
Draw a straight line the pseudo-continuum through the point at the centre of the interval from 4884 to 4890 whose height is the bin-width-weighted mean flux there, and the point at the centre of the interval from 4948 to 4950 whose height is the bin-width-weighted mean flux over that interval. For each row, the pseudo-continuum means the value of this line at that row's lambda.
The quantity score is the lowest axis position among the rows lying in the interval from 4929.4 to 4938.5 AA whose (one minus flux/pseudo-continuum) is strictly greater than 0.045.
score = 4932.27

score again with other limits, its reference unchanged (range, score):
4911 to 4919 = 4911.87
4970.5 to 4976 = 4974.47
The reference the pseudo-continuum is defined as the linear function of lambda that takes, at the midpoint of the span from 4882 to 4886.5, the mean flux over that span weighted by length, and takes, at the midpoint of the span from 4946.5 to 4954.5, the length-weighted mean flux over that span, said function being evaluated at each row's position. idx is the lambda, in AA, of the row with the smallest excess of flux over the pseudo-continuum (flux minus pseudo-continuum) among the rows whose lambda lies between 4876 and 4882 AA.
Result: 4878.05 AA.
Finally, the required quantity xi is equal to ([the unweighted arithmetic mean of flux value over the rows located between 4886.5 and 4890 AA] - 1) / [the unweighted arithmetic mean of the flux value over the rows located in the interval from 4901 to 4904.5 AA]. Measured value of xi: 1.05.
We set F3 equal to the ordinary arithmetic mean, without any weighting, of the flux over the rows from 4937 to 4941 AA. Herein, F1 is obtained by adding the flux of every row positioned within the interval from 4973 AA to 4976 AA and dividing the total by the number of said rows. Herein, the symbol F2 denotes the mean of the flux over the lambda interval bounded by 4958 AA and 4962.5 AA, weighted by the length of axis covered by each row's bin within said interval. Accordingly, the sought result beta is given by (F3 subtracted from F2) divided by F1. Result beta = 0.022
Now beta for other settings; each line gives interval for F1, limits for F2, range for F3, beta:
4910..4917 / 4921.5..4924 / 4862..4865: 0.219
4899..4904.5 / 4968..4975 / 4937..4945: 0.011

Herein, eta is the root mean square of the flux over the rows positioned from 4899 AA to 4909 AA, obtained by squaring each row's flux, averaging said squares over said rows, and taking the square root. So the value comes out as 17.4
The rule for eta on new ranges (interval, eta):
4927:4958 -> 18.0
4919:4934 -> 17.7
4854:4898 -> 16.3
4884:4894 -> 17.7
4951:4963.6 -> 17.6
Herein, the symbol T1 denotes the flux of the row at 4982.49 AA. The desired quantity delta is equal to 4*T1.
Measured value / 60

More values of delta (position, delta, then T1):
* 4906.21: 66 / 16.55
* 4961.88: 76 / 18.9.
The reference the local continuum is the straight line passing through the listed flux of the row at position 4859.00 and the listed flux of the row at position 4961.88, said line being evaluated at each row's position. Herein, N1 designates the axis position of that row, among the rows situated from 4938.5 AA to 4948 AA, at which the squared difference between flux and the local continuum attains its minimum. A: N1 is 4942.50 AA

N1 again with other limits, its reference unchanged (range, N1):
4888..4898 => 4891.55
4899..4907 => 4906.21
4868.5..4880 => 4878.05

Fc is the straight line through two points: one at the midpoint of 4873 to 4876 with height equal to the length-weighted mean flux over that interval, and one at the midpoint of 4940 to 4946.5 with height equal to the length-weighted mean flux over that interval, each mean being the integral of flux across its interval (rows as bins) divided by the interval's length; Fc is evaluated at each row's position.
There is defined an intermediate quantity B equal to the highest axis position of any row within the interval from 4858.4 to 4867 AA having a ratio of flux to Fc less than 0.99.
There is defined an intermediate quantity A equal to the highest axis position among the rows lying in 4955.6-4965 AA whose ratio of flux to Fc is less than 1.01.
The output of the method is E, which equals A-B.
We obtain 96.2 AA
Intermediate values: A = 4963.03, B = 4866.83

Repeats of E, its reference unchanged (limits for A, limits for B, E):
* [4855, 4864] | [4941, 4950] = -77.9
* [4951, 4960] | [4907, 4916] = 46.6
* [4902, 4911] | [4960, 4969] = -58.0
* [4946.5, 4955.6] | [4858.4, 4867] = 88.2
